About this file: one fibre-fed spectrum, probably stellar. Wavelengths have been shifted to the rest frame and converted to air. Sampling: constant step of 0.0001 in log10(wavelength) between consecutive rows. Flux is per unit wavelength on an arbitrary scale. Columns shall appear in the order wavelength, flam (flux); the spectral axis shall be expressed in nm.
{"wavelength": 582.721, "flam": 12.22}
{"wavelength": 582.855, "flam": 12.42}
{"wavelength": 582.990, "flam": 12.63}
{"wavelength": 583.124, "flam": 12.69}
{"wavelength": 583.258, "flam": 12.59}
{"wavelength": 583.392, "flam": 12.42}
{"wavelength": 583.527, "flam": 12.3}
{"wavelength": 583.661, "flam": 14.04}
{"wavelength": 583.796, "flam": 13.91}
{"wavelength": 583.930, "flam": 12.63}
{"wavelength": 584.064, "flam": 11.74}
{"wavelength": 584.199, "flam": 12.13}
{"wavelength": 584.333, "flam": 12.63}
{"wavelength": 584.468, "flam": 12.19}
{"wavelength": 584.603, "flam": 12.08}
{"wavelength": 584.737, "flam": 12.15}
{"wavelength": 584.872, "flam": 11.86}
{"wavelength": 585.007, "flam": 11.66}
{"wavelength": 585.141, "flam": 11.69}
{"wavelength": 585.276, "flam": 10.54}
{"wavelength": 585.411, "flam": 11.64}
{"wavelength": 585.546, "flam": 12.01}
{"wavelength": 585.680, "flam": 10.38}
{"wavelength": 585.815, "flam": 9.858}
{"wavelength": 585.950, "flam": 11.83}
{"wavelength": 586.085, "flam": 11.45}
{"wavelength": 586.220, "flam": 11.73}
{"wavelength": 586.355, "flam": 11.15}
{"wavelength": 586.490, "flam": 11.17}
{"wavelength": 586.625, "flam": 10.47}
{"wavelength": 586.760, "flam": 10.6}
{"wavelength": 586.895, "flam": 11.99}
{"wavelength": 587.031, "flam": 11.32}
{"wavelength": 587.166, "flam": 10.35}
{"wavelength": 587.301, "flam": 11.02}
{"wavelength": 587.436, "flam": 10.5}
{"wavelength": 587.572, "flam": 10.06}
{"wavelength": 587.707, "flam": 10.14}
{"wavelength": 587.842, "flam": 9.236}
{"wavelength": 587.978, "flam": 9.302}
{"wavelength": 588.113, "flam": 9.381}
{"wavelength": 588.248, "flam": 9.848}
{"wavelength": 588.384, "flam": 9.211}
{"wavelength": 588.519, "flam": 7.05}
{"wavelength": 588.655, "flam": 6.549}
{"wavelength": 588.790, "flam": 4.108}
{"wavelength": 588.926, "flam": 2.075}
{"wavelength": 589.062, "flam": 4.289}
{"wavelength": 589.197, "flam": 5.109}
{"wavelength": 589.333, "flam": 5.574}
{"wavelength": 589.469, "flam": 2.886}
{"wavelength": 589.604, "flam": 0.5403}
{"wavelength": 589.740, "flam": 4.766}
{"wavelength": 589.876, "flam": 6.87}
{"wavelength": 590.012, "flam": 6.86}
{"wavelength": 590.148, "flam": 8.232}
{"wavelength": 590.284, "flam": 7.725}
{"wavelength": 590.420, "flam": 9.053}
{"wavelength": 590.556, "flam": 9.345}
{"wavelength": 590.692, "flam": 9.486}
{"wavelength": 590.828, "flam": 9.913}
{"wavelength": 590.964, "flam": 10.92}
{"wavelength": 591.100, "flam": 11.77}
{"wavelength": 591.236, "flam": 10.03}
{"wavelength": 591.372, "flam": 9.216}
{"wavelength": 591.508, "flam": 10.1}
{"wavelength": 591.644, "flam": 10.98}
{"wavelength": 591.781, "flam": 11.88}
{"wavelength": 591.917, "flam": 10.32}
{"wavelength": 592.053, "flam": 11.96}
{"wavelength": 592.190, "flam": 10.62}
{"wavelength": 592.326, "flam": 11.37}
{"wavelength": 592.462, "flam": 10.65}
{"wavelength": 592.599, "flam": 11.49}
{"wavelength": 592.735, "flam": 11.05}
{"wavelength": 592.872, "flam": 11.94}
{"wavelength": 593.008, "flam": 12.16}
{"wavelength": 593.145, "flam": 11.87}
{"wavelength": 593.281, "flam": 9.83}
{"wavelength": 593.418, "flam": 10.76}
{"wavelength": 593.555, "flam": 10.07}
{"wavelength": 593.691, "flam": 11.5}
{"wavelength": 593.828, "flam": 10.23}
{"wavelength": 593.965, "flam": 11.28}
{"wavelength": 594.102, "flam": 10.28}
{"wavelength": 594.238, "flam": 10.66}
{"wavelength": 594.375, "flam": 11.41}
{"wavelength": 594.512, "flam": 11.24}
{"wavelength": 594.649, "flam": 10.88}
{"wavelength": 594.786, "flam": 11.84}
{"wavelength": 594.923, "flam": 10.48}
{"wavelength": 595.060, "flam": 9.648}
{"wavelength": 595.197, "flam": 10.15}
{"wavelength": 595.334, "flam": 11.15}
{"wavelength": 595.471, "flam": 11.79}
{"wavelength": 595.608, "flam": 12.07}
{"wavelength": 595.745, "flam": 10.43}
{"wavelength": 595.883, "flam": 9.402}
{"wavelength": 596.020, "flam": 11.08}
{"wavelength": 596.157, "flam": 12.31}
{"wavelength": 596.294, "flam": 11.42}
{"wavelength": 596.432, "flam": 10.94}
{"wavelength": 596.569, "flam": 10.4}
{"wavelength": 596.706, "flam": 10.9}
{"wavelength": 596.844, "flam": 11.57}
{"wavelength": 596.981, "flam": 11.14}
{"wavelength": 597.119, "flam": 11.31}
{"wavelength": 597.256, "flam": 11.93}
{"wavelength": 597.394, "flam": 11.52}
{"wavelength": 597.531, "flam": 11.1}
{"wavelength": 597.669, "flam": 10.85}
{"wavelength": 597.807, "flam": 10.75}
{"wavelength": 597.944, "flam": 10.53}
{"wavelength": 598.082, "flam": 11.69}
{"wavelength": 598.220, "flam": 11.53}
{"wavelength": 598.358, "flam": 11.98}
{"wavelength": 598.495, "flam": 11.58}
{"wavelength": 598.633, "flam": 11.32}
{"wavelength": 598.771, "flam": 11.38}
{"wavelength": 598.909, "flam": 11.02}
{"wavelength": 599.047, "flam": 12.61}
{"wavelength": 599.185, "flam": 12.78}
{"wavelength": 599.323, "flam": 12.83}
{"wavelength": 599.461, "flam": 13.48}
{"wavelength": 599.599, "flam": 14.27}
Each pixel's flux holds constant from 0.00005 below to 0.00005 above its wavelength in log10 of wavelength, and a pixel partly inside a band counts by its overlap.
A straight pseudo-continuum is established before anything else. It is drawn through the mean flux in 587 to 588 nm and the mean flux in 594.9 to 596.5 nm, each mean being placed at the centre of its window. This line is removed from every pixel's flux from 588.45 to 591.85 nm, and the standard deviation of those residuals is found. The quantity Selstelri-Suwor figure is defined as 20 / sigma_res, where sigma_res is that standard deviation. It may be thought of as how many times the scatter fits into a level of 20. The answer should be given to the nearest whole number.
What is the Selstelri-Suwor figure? 7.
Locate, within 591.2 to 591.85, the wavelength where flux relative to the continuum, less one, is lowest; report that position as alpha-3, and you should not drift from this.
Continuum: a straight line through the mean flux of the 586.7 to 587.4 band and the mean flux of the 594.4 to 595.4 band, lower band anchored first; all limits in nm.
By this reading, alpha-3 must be 591.372 nm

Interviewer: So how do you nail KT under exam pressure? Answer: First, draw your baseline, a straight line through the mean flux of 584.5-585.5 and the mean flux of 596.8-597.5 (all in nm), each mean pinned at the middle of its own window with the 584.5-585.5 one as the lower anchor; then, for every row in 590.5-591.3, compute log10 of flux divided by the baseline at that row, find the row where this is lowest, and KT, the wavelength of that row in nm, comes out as 590.556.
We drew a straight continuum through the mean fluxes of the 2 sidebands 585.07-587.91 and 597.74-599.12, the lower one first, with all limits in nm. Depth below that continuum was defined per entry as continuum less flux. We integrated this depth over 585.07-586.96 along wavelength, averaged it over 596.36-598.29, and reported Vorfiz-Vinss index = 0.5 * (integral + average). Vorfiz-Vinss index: -0.15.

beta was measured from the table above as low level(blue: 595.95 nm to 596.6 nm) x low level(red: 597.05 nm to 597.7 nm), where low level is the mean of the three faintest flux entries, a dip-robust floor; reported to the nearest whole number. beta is 120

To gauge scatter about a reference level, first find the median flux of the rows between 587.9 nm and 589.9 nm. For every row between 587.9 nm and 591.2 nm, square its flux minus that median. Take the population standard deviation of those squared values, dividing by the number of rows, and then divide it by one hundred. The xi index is 0.10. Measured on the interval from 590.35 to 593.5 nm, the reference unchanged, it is 0.10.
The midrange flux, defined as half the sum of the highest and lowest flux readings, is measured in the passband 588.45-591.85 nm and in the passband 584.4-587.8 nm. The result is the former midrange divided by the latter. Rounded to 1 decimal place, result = 0.6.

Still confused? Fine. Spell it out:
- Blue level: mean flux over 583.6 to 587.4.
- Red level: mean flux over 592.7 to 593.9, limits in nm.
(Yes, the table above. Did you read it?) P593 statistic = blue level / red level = 1.05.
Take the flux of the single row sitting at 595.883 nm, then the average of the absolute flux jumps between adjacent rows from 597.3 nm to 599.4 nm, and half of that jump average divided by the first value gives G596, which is 0.021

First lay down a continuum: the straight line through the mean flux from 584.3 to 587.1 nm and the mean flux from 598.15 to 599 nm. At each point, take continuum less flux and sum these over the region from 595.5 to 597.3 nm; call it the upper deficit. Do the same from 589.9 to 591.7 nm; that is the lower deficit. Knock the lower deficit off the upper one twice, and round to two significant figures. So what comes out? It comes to -46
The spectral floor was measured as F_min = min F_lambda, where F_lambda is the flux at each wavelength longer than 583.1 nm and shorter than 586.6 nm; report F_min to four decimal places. 9.8580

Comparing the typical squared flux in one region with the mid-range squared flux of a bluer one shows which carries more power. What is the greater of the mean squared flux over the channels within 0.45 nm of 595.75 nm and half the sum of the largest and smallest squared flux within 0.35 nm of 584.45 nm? 153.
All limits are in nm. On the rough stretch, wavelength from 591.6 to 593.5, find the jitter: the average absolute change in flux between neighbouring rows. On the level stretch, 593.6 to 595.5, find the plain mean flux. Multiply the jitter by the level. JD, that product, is 10.5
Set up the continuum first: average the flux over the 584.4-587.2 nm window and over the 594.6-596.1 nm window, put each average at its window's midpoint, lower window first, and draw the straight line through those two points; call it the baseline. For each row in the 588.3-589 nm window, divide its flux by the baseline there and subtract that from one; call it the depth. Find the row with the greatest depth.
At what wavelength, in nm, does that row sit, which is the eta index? 588.926 nm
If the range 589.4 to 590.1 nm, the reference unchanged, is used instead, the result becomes 589.604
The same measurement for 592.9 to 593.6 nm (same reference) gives 593.281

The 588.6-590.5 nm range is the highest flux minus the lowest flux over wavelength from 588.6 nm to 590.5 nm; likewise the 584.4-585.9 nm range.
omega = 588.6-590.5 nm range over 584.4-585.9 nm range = 3.7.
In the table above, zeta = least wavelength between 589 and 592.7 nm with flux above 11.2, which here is 591.100 nm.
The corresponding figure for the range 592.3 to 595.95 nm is 592.326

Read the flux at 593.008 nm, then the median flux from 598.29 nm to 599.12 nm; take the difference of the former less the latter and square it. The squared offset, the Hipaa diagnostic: 0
